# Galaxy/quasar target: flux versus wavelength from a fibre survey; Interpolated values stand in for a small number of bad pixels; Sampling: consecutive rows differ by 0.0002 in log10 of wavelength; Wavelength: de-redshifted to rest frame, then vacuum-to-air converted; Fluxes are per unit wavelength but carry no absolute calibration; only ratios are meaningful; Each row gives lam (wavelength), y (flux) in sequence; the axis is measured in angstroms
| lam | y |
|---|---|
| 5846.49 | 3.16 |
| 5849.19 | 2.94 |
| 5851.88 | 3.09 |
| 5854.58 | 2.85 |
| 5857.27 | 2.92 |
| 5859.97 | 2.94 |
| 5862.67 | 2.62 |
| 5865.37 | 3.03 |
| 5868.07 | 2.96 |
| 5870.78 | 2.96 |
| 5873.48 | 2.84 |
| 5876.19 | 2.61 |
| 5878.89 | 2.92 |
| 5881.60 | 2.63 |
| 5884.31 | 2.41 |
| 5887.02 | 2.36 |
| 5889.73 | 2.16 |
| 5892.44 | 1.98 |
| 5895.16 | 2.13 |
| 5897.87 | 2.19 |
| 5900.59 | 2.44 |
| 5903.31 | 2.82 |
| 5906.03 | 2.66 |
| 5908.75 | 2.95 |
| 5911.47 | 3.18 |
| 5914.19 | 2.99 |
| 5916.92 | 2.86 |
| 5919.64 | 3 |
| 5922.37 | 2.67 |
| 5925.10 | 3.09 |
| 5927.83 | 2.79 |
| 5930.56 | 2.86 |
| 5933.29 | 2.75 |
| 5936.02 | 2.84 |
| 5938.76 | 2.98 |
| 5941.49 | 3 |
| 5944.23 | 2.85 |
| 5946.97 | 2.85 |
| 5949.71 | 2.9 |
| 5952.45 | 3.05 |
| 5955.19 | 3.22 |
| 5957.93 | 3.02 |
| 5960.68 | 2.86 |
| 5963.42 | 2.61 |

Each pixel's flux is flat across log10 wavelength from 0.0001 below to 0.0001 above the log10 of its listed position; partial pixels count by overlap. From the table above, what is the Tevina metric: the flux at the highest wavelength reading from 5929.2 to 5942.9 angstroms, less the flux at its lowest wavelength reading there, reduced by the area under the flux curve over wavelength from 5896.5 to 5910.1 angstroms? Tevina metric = -35.4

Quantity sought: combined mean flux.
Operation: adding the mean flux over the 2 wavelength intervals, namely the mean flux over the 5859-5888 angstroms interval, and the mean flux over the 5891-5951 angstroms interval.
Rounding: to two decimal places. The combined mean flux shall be 5.52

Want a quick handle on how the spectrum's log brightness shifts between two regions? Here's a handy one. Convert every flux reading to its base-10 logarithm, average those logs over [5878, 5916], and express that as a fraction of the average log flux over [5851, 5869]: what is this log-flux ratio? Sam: 0.87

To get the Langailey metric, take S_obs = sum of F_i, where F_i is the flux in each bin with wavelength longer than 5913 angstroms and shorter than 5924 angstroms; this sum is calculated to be 11.5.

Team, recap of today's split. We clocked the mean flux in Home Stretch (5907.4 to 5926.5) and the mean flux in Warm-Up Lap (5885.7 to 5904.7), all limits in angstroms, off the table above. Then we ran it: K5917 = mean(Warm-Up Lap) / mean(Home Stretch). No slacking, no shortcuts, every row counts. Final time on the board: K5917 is 0.78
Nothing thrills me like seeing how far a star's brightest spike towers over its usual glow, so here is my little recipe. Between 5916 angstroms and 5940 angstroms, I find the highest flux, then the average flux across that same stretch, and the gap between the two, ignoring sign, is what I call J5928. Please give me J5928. 0.22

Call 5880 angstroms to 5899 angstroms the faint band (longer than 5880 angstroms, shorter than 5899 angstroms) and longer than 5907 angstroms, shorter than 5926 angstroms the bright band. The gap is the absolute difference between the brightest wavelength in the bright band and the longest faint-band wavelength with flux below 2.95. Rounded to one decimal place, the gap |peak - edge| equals 13.6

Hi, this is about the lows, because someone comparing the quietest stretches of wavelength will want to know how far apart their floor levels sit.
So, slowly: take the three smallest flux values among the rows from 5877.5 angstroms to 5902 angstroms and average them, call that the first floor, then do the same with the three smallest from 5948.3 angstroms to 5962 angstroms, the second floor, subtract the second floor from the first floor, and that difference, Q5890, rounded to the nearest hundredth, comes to -0.84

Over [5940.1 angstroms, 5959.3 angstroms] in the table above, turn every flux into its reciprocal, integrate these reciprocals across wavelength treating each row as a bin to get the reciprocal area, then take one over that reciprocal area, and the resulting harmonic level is 0.155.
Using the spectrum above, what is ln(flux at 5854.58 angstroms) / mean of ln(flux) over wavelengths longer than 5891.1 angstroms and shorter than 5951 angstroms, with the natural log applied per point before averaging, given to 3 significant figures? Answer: 1.04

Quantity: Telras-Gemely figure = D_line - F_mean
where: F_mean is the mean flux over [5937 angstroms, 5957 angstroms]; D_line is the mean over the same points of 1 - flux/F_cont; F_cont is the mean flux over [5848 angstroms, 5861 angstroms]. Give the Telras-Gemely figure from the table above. -2.99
